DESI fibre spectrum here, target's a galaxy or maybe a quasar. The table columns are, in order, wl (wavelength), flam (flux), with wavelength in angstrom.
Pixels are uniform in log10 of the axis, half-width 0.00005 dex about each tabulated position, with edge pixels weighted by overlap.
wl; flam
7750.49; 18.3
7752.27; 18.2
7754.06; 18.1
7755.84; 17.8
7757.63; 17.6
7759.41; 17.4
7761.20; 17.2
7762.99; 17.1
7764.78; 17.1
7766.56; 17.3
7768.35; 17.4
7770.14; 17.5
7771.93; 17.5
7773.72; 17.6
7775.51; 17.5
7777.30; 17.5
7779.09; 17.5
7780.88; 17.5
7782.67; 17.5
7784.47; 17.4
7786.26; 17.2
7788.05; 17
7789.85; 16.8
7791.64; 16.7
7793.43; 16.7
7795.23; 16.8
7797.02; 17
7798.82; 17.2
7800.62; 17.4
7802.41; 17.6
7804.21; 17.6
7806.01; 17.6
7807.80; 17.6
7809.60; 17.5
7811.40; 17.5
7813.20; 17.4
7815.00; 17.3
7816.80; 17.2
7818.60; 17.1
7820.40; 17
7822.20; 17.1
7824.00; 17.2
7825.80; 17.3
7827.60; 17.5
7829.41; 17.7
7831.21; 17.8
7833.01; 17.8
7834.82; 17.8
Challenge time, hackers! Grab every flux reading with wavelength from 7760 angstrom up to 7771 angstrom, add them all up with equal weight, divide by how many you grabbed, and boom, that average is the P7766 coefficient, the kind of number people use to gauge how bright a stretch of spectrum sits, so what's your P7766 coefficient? 17.3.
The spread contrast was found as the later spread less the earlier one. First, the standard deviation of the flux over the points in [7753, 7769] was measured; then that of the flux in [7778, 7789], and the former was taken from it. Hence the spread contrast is -0.13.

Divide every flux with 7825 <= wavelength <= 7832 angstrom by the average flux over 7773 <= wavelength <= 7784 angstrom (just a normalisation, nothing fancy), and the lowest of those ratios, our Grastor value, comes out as 0.988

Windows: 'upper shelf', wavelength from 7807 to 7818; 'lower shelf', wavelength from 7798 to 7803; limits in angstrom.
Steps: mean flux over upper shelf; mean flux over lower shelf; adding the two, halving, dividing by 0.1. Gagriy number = 174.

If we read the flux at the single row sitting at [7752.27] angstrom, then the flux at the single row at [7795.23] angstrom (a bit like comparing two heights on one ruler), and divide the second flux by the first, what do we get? 0.92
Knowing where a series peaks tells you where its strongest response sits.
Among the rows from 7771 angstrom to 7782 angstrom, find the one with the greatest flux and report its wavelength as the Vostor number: 7773.72 angstrom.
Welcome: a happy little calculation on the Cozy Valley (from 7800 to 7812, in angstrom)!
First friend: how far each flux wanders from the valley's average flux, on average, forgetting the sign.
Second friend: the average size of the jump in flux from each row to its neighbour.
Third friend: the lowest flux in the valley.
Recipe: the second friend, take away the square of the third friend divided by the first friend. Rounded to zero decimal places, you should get -4636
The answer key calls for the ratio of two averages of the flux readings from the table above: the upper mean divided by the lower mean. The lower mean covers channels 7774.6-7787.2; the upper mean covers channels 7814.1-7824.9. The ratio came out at 0.98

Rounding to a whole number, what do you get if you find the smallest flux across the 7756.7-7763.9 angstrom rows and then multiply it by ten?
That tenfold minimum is 171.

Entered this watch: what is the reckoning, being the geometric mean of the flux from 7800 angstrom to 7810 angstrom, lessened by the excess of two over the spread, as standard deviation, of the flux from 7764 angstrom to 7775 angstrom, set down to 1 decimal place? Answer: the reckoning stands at 15.7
